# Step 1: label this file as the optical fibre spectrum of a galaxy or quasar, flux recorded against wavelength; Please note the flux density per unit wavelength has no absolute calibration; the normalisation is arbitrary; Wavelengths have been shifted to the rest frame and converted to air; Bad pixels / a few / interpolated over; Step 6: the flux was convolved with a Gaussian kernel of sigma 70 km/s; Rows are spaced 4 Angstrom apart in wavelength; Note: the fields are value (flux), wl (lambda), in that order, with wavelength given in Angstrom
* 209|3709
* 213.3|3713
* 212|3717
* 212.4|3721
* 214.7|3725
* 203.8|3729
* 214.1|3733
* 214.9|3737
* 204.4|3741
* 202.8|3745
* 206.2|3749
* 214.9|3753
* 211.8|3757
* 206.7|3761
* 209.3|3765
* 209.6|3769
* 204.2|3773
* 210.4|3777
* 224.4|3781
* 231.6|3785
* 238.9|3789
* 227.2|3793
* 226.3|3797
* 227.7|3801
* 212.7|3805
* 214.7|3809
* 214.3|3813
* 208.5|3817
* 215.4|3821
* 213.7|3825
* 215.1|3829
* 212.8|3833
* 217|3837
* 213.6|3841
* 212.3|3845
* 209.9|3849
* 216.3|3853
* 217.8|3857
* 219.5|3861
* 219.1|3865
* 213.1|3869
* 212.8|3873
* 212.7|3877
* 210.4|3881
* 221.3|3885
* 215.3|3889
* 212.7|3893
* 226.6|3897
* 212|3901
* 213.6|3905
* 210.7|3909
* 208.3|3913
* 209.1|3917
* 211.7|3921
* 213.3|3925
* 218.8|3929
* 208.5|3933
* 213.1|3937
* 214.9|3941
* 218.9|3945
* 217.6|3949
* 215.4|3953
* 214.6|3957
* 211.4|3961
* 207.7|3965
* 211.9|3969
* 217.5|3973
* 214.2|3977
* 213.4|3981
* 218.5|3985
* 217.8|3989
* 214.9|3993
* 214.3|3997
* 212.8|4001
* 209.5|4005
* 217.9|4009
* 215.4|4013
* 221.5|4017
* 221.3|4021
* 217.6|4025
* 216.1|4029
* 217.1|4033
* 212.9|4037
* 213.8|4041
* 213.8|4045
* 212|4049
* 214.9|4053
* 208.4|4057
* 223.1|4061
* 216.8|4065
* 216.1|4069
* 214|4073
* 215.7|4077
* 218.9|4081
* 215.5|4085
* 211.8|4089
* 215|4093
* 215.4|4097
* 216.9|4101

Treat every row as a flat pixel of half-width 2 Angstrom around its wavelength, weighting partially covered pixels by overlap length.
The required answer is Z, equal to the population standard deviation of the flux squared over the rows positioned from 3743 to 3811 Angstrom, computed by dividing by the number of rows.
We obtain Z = 4580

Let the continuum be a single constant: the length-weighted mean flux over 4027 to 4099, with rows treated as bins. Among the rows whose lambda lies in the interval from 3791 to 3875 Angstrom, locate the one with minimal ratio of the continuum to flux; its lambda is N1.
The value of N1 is 3801 Angstrom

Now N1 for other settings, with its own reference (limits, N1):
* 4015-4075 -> 4061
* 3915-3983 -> 3945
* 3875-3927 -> 3897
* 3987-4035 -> 4017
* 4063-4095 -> 4081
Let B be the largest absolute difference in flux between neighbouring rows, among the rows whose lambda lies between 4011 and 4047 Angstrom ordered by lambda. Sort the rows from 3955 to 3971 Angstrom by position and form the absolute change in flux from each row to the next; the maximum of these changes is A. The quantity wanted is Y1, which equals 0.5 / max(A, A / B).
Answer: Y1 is 0.119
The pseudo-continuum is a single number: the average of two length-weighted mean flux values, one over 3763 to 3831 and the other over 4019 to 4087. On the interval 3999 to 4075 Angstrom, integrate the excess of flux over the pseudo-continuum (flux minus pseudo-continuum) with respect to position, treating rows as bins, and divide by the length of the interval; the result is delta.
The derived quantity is -1.3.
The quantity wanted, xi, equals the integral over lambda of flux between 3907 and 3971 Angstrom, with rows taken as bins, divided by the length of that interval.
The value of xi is 213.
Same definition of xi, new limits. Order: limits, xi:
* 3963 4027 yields 215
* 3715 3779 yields 210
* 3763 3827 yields 218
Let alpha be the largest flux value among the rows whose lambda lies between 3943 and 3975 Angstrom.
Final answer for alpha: 218.9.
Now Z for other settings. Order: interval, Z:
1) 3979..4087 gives 1426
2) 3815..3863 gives 1310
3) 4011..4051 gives 1355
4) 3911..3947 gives 1632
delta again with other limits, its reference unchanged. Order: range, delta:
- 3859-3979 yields -2.6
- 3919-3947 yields -2.7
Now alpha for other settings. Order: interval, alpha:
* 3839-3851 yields 213.6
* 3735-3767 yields 214.9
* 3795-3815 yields 227.7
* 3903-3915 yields 213.6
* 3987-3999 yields 217.8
